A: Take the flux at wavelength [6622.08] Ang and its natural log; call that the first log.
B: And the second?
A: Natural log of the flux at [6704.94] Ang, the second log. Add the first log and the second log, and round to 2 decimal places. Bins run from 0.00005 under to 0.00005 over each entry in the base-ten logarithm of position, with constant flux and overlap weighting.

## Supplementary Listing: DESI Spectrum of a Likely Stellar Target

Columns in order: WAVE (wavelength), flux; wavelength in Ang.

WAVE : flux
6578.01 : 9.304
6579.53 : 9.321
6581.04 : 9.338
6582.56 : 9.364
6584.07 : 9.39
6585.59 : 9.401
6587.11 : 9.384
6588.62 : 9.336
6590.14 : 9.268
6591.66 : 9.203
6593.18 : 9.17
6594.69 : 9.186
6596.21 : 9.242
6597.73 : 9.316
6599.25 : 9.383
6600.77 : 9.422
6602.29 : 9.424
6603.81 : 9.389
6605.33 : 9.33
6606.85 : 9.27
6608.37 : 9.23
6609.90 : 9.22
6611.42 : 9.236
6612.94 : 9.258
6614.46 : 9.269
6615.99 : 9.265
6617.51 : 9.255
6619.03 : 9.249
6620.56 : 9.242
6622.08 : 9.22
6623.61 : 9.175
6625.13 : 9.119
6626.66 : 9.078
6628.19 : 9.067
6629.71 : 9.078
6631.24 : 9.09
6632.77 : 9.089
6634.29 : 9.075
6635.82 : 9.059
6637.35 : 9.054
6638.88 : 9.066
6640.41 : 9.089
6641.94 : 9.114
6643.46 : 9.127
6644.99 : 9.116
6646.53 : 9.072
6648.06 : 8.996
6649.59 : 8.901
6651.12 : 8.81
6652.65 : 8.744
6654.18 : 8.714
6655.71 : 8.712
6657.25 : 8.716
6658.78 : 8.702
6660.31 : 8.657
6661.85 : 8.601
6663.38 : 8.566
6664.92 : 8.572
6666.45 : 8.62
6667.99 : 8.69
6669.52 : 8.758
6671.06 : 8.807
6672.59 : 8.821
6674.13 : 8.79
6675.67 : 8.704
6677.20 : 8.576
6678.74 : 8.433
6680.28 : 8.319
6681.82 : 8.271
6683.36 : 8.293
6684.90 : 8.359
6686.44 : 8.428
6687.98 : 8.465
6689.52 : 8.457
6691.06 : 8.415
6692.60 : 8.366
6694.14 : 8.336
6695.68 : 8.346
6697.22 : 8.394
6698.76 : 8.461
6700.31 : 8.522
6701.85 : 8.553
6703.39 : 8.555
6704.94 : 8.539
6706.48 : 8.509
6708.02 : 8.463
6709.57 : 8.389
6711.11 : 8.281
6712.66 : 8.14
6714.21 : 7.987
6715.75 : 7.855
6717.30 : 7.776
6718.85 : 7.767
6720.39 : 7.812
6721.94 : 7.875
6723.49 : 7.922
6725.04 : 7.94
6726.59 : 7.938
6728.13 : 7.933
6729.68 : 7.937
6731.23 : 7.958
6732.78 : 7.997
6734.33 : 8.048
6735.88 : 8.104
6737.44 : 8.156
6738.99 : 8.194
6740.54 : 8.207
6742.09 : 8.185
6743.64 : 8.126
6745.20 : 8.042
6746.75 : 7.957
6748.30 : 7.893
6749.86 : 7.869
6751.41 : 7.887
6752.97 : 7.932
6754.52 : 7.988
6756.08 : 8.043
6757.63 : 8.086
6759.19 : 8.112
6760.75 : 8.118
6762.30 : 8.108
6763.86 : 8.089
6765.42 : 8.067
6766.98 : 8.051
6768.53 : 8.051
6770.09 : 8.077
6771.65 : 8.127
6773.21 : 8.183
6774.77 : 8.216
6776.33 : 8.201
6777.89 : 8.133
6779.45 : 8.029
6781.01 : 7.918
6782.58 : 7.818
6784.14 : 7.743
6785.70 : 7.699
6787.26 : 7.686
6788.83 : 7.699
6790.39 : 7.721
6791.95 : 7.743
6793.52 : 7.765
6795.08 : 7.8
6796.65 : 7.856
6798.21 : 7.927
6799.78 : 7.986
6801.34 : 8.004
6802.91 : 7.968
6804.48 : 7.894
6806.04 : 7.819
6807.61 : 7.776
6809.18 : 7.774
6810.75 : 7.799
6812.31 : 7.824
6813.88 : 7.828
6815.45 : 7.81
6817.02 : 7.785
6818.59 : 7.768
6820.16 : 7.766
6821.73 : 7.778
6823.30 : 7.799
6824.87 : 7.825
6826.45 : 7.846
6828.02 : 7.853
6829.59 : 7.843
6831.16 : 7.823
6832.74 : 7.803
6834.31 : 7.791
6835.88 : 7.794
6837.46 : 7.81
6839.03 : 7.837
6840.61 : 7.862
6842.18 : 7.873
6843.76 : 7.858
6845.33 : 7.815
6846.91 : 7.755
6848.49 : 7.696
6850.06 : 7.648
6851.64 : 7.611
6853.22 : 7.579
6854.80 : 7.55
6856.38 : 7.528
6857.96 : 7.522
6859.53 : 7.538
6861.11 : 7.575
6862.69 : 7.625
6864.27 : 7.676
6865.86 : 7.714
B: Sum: 4.37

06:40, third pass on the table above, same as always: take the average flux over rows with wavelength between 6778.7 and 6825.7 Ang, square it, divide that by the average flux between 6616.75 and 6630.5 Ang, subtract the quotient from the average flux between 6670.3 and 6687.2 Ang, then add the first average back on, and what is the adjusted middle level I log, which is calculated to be 9.7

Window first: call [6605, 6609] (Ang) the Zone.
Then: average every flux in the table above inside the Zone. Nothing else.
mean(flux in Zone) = 9.3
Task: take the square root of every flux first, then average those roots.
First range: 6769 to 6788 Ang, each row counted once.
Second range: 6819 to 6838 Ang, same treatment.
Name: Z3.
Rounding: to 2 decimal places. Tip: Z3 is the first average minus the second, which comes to 0.03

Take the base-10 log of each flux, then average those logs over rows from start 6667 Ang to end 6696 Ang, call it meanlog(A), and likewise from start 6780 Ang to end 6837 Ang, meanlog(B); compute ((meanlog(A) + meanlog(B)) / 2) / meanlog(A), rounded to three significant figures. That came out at 0.980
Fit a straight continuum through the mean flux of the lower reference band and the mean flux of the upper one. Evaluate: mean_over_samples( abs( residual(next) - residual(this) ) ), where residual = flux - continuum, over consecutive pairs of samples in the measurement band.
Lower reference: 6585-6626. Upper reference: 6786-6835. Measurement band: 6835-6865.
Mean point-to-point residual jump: 0.032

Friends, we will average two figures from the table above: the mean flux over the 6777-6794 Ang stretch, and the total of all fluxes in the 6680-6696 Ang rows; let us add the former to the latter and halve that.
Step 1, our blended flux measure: 49.9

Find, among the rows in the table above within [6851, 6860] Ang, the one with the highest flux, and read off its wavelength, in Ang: 6851.64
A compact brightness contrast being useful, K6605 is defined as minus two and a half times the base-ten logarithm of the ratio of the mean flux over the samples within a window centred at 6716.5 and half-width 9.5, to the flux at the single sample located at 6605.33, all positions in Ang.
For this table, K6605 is 0.16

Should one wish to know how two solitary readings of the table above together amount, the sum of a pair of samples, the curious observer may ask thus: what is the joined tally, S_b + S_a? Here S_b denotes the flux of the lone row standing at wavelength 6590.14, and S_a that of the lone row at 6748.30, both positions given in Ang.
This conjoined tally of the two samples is 17.2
